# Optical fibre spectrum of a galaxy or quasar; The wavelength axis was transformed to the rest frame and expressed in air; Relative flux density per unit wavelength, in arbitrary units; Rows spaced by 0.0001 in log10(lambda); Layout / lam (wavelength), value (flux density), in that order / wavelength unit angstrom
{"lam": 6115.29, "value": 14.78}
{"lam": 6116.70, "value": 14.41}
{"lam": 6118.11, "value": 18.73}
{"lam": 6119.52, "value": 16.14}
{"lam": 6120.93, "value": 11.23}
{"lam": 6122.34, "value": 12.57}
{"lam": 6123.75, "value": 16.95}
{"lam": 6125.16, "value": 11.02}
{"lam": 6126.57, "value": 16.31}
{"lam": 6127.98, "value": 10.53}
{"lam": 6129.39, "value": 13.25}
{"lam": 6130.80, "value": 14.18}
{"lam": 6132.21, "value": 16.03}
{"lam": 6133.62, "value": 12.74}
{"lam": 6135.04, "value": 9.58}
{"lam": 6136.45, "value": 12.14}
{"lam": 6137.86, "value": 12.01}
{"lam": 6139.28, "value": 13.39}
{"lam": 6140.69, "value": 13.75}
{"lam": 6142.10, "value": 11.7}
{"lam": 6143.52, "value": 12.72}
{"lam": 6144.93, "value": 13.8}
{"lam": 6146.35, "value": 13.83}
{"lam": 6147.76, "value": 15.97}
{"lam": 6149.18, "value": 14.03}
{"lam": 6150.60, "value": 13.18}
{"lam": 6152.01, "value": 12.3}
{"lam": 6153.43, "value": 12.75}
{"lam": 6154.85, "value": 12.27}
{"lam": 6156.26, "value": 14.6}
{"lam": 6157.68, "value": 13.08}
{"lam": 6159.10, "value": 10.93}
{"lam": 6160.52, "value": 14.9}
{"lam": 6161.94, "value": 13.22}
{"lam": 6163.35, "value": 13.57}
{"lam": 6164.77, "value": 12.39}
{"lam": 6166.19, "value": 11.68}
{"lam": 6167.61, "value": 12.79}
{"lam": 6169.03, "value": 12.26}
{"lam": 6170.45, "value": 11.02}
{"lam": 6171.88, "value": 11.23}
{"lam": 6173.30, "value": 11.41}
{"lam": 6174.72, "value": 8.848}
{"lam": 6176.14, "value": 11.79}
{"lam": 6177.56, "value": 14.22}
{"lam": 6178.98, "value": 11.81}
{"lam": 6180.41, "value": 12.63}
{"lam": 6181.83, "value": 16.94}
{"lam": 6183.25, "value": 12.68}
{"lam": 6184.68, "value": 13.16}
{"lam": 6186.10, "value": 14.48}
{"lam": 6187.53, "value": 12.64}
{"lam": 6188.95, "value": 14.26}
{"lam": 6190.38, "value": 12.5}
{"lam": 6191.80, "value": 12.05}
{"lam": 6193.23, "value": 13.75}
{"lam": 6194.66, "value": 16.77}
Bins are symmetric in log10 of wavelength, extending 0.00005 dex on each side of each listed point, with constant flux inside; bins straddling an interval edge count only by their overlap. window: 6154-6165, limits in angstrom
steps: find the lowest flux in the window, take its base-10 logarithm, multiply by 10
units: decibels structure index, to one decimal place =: 10.4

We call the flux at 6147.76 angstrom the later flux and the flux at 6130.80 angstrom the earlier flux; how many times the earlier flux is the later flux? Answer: 1.13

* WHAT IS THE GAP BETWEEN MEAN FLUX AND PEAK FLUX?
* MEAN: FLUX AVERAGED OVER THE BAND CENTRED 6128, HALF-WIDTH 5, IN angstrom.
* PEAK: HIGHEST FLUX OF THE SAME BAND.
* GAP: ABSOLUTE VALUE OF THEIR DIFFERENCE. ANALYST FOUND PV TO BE 2.9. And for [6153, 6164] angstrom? 1.7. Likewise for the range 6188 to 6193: 1.3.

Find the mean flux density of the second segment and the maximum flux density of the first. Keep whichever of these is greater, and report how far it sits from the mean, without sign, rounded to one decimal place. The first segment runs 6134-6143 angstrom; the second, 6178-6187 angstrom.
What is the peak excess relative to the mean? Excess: 0.1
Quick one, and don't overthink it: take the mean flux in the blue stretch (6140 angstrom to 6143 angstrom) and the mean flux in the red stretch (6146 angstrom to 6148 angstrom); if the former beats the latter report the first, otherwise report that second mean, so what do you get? 14.9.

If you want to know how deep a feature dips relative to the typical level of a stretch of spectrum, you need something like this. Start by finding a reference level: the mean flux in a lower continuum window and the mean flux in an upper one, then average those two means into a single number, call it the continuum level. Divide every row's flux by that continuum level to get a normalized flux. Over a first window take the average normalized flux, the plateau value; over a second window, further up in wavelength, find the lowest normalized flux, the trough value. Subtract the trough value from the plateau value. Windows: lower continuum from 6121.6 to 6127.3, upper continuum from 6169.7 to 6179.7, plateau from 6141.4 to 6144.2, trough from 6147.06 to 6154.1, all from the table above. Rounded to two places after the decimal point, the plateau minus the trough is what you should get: -0.01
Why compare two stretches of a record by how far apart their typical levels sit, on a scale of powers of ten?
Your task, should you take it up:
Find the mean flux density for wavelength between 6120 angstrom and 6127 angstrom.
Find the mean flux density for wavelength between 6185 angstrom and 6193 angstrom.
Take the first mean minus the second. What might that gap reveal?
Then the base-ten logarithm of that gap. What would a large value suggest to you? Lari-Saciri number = -0.4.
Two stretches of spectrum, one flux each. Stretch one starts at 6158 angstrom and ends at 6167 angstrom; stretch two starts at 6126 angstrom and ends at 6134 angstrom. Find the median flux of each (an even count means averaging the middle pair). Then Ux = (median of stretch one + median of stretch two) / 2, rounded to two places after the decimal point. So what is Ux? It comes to 13.26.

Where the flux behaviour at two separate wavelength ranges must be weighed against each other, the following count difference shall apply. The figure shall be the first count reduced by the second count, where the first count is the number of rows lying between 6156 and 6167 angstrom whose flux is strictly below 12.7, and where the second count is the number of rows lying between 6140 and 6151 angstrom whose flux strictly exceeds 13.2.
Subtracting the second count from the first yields -2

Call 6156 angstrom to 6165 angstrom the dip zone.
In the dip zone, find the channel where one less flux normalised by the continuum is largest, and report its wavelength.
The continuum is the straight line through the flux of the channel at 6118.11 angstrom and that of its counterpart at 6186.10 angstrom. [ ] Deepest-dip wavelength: 6159.10 angstrom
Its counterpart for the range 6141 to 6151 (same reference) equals 6142.10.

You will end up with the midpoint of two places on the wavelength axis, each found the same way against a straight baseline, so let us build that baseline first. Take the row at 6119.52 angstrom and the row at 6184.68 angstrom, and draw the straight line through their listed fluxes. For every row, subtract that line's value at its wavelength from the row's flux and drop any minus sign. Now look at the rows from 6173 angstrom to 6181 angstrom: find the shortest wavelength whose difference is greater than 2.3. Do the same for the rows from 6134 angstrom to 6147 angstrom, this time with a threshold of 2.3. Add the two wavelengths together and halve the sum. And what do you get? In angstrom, 6154.9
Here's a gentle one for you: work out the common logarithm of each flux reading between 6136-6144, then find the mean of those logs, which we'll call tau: 1.10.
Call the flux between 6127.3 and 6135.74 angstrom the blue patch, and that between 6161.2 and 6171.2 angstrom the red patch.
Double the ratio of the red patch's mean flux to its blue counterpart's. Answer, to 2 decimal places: 1.95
